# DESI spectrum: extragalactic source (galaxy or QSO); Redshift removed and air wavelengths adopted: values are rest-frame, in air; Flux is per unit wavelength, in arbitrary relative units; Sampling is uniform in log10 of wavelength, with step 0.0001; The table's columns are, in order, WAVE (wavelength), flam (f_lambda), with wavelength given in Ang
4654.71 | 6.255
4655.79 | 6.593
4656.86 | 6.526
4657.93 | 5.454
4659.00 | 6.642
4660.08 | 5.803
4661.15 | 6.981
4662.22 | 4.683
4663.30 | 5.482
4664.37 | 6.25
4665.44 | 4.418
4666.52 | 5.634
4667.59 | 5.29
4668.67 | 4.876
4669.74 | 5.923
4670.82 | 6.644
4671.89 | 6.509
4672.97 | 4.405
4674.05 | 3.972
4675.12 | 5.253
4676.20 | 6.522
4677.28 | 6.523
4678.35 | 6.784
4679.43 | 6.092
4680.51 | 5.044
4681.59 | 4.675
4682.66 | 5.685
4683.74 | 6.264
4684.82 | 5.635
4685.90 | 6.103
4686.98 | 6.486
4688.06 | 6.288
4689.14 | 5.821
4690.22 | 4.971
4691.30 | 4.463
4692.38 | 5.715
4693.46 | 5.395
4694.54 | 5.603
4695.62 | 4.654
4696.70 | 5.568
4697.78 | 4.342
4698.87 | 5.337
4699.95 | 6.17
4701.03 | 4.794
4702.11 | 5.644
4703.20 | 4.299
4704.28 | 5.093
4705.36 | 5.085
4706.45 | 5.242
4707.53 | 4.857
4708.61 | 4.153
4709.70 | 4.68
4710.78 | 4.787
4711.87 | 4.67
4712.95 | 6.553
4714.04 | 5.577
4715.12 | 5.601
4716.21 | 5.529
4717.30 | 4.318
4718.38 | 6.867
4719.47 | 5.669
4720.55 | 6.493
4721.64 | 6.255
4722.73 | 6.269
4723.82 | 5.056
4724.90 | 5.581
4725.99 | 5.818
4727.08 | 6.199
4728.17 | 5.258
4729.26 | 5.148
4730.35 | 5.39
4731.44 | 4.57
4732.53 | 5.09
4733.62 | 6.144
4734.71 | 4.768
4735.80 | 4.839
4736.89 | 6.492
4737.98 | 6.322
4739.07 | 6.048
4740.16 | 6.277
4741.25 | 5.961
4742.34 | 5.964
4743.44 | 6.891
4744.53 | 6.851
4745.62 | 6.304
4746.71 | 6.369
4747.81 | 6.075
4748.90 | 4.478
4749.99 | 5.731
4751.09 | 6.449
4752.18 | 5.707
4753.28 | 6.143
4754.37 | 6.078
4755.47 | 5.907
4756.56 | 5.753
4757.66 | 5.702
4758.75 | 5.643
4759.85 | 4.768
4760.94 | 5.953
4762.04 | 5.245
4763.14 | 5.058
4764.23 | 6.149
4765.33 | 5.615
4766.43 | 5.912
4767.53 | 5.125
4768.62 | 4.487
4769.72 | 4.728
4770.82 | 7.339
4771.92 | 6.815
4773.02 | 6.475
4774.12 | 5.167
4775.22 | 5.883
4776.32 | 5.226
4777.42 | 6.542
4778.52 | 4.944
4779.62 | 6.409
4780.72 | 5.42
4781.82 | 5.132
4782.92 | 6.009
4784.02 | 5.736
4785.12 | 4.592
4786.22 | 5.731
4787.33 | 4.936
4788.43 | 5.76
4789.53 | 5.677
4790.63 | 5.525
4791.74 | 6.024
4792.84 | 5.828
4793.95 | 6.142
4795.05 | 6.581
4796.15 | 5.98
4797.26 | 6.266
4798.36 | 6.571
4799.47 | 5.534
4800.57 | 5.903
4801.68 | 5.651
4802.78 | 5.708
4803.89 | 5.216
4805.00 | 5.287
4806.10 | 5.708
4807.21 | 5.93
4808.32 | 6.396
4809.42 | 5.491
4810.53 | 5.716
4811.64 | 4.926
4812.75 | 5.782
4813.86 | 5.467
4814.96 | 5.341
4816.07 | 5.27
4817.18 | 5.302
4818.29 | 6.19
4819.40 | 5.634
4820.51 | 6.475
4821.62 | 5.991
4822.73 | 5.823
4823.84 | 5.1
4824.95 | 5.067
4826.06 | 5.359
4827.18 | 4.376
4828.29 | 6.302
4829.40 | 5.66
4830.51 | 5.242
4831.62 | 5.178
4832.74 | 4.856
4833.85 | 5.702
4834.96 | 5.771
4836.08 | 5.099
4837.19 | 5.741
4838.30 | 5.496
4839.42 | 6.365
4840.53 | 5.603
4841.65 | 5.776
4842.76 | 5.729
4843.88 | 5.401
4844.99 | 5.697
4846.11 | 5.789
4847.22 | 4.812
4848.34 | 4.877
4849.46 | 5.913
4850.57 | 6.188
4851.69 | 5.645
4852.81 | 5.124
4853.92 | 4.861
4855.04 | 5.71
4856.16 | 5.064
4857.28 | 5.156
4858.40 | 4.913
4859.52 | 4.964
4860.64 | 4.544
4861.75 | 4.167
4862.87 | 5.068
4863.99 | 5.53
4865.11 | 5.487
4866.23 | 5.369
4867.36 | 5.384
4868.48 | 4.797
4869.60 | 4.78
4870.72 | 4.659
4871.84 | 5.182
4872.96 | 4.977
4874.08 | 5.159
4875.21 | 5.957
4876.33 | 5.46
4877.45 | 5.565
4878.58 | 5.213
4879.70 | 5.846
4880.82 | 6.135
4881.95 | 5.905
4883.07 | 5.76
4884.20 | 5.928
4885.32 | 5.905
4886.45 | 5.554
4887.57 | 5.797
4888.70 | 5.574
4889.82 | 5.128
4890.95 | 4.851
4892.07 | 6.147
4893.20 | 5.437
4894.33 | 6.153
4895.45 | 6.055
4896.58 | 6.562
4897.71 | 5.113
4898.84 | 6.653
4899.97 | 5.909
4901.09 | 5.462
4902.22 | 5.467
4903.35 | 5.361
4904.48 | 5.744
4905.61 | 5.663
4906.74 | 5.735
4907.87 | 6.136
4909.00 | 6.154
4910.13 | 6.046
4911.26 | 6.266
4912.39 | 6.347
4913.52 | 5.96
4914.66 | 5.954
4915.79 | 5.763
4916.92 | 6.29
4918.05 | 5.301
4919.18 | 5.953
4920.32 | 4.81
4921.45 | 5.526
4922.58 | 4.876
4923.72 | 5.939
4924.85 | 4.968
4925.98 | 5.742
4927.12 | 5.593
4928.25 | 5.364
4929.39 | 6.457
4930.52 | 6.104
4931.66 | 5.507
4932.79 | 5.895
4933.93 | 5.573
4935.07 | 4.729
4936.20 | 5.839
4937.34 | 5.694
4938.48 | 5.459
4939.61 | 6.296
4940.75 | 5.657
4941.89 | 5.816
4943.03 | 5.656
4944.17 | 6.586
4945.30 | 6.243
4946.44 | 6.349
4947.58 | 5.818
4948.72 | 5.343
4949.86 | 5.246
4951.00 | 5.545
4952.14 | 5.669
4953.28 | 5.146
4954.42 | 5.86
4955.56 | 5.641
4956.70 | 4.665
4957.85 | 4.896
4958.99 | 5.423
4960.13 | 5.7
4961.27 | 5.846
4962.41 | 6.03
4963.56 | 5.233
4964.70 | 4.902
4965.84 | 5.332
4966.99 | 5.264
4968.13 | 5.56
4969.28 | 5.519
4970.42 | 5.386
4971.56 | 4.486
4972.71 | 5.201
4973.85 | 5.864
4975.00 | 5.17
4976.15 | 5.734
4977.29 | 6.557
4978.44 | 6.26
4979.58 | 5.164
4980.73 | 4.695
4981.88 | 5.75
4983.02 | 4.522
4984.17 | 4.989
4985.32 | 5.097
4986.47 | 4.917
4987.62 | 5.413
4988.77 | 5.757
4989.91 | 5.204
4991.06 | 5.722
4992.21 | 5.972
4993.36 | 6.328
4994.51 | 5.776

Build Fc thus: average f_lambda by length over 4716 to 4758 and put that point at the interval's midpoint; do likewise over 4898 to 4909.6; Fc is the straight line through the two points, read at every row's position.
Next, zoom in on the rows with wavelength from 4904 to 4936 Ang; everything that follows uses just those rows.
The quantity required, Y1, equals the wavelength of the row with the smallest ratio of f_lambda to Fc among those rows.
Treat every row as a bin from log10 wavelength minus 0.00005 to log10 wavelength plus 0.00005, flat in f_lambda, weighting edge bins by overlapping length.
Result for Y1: 4935.07 Ang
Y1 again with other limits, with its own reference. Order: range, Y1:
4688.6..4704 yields 4703.20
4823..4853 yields 4827.18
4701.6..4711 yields 4708.61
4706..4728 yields 4708.61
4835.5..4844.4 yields 4836.08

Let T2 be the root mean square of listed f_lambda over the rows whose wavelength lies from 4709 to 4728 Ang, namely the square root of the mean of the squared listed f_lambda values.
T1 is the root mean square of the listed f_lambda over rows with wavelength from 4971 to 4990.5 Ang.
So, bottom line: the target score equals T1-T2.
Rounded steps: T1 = 5.4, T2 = 5.69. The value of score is -0.32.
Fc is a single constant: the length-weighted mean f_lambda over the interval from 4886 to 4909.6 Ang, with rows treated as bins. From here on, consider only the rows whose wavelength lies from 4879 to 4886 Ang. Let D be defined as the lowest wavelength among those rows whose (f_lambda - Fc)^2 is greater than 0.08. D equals 4880.82 Ang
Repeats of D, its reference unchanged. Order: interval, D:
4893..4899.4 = 4893.20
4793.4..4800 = 4793.95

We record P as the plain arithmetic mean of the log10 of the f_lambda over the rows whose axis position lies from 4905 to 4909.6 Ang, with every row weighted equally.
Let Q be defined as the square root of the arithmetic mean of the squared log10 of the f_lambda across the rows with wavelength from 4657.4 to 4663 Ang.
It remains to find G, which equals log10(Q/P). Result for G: -0.001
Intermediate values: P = 0.77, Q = 0.770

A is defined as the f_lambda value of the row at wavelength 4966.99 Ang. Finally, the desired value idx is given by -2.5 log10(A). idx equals -1.80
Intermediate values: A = 5.264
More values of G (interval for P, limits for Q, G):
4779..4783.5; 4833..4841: -0.002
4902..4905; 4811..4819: -0.003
